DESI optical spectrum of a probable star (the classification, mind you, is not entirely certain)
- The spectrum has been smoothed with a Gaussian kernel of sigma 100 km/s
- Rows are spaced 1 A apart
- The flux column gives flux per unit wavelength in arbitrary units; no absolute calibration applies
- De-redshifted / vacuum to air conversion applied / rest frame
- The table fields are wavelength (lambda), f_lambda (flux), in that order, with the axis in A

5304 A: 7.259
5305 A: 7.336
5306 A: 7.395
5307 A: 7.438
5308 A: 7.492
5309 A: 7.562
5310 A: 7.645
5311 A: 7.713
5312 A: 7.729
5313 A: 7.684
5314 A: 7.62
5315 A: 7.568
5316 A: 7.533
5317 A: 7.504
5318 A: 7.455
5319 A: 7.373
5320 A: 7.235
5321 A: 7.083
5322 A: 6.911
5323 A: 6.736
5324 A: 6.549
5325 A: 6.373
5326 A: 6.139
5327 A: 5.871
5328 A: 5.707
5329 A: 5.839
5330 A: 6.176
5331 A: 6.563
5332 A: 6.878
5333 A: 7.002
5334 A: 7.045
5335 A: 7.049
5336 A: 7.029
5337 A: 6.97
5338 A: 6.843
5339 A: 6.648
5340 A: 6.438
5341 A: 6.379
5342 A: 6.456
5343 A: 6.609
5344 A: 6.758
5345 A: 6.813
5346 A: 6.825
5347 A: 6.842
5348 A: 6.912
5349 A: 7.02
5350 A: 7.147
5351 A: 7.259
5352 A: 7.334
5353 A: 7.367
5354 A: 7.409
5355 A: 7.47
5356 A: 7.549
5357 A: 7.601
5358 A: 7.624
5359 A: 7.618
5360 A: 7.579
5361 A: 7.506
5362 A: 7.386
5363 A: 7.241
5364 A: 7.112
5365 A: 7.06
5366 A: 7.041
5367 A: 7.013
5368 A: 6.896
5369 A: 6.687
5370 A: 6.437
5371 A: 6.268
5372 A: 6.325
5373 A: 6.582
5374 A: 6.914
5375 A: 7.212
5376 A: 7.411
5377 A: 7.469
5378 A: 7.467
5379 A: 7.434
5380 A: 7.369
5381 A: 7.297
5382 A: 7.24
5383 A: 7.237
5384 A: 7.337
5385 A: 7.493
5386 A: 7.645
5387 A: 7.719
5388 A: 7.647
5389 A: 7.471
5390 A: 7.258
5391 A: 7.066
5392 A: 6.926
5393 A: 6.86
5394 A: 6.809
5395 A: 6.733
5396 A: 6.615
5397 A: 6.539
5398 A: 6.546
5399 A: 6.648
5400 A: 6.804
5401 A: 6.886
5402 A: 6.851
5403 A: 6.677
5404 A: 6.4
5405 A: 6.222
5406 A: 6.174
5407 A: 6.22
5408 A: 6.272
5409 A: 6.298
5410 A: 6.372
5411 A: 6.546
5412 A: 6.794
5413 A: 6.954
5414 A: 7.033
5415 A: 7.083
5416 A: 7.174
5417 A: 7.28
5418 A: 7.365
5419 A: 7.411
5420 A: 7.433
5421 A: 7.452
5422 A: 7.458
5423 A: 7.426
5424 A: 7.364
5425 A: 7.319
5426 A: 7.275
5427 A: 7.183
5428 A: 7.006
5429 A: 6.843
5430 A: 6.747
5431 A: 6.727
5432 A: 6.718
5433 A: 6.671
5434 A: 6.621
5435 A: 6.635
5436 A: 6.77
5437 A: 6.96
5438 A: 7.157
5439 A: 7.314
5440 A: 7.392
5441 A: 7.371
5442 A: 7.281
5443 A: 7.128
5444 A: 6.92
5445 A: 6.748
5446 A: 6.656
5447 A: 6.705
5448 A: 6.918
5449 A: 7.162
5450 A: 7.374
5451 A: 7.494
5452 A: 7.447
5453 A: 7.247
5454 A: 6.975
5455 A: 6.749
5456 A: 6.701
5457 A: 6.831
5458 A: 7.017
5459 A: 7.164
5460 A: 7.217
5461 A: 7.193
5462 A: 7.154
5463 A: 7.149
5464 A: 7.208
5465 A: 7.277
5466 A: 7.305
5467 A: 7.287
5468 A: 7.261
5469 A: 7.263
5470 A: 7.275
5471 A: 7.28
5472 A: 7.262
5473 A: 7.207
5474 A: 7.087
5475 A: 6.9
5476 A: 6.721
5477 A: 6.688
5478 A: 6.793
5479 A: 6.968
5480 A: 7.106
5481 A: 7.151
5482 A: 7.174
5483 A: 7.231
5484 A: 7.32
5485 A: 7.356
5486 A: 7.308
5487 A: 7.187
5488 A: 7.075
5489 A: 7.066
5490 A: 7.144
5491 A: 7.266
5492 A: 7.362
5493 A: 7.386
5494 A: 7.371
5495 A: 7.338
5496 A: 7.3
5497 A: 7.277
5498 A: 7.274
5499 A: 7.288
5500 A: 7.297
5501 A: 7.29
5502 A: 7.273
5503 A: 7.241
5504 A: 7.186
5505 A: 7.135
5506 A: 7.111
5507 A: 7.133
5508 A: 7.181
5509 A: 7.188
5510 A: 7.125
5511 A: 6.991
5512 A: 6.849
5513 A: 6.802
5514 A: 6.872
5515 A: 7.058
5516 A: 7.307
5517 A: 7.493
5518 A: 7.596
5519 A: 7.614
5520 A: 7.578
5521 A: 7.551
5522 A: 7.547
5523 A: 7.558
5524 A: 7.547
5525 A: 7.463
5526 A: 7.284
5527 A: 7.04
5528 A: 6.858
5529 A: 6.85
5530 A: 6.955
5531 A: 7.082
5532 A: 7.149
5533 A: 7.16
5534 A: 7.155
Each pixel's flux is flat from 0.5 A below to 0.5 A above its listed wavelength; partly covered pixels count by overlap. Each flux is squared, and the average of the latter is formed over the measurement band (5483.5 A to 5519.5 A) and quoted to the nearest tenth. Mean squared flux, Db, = 52.2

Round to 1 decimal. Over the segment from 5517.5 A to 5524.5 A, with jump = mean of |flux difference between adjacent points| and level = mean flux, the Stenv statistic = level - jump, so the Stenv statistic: 7.6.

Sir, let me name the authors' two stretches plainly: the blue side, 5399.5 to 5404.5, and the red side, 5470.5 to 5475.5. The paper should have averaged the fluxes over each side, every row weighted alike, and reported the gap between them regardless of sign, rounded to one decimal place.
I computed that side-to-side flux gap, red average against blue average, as 0.4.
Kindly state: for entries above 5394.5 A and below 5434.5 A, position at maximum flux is 5422 A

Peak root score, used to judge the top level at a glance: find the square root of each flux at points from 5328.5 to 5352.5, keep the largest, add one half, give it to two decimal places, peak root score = 3.21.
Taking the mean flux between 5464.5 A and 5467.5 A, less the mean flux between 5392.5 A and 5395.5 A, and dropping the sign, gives 0.49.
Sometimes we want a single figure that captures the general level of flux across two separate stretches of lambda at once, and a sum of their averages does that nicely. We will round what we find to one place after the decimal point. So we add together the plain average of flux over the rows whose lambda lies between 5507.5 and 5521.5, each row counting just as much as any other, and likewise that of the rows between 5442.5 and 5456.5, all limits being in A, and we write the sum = 14.2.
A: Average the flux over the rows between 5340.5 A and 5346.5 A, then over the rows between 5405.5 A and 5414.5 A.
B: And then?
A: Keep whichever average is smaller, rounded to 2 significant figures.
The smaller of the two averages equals 6.5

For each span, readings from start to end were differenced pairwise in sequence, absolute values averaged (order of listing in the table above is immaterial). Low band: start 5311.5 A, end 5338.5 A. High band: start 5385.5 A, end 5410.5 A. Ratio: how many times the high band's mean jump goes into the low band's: 1.3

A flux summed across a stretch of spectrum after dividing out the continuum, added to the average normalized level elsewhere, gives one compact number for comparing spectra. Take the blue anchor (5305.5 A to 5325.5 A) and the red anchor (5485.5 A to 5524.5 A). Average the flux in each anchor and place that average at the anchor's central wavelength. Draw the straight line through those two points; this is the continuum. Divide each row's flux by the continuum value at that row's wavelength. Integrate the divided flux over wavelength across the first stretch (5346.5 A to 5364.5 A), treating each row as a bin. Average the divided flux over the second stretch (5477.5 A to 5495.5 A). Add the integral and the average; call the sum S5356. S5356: 19.0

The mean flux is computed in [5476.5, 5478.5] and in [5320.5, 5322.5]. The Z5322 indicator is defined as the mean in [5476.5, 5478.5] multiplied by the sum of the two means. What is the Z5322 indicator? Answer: 93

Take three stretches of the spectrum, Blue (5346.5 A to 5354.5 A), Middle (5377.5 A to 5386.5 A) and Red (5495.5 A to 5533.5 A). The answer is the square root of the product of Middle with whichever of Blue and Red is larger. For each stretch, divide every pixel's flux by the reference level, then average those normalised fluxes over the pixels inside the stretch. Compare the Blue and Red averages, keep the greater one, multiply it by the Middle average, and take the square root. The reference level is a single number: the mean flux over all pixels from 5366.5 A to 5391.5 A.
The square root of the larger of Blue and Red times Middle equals 1.02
